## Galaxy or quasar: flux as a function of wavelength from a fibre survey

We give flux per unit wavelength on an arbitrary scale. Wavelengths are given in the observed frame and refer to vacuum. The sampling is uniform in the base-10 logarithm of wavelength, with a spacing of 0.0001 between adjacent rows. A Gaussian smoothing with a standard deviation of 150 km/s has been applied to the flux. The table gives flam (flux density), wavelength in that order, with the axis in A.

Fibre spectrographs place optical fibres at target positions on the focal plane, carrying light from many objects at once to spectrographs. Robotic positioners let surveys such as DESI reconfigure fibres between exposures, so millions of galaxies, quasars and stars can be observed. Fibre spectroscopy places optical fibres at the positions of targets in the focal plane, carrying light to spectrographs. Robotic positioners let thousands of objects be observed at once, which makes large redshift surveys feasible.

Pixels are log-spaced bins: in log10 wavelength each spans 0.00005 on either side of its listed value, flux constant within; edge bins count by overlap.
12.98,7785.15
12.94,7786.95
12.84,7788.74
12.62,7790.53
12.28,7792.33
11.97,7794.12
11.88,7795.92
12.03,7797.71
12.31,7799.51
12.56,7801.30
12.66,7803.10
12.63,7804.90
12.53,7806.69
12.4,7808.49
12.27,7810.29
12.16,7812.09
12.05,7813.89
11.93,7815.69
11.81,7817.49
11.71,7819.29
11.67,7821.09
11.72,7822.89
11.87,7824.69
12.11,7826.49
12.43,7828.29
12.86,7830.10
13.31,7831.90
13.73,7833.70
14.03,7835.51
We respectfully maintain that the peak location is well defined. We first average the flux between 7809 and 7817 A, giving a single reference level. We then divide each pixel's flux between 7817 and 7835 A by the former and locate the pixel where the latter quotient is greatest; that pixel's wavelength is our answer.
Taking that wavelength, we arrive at 7833.70 A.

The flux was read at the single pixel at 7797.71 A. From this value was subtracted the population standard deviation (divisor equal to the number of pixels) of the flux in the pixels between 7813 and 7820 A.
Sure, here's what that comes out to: 11.90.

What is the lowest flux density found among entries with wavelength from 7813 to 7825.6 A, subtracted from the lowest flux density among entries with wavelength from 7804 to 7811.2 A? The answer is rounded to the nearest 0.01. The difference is 0.60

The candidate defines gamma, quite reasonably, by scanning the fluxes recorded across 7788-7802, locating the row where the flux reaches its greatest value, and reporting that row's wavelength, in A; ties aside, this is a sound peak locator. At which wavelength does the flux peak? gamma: 7788.74 A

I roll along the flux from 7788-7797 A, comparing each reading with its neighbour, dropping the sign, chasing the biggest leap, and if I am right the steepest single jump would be 0.340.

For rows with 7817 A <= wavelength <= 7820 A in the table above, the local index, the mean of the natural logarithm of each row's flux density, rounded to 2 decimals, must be 2.46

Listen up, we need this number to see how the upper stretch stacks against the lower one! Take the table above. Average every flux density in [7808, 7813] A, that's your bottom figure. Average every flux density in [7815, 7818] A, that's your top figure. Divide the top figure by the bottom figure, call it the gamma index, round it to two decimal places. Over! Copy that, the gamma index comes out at 0.97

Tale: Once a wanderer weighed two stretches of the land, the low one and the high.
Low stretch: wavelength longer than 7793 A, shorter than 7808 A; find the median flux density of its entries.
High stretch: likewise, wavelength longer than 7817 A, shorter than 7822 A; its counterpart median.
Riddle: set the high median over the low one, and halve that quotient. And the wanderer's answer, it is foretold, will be 0.471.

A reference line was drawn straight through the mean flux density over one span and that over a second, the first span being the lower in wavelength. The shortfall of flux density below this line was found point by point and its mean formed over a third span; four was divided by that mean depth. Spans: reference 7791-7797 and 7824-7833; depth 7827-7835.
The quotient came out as -8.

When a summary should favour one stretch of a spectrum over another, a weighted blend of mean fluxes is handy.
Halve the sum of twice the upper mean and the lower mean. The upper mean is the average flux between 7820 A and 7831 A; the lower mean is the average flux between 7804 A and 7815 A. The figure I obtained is 18.3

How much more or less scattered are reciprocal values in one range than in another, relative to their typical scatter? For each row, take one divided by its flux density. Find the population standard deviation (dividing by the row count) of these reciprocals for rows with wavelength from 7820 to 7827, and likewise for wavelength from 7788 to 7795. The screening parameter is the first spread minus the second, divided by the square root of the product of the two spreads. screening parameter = -0.59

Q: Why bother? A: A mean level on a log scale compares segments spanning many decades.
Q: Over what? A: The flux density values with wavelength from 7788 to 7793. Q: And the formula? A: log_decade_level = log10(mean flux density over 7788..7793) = 1.100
